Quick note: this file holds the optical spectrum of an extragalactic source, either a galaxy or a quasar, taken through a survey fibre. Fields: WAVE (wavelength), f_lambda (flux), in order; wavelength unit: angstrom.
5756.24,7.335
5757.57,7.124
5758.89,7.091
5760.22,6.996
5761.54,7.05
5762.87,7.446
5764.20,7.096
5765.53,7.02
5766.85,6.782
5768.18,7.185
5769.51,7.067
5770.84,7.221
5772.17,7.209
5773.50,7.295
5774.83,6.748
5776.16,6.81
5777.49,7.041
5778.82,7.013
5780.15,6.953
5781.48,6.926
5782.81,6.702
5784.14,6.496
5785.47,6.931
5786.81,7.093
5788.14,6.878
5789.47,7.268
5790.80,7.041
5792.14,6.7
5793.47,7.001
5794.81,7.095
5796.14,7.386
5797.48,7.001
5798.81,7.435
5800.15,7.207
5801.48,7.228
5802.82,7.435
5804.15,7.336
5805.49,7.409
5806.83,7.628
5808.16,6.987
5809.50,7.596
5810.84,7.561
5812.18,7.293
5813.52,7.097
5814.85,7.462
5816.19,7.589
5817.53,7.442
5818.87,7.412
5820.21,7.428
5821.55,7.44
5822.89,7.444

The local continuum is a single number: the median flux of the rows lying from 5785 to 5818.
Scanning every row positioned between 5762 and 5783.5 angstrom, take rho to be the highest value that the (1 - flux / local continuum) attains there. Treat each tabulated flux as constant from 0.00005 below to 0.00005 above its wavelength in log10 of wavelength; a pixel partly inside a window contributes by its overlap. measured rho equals 0.078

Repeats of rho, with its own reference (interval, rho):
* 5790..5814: 0.078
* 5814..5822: -0.020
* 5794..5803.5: 0.037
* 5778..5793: 0.106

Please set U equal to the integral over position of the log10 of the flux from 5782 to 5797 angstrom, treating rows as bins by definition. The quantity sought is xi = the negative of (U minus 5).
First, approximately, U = 12.6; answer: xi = -7.6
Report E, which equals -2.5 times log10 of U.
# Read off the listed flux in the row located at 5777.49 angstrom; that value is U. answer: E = -2.119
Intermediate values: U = 7.041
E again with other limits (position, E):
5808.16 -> -2.111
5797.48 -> -2.113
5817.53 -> -2.179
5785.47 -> -2.102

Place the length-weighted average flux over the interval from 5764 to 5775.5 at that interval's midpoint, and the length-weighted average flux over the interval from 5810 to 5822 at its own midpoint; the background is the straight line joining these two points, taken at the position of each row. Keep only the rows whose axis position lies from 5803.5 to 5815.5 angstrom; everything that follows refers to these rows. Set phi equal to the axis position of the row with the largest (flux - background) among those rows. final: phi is 5806.83 angstrom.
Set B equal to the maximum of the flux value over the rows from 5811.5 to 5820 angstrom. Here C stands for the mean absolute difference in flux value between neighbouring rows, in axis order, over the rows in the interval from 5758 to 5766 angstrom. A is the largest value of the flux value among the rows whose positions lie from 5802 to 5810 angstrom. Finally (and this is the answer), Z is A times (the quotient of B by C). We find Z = 298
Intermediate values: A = 7.628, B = 7.589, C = 0.19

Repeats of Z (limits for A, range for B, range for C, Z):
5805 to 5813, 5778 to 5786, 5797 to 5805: 270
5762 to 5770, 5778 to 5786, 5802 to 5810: 159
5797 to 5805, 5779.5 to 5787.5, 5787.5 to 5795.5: 195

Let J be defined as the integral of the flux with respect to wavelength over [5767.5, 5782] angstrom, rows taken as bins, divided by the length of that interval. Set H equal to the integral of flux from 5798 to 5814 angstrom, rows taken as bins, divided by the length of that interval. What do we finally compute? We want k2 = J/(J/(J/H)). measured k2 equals 0.96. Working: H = 7.35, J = 7.04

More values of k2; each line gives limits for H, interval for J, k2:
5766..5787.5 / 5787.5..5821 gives 1.04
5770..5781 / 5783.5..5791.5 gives 0.99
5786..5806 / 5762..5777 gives 0.99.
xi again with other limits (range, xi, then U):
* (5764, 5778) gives -6.9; 11.9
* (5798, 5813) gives -8.0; 13.0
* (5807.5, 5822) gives -7.6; 12.6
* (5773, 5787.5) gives -7.2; 12.2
